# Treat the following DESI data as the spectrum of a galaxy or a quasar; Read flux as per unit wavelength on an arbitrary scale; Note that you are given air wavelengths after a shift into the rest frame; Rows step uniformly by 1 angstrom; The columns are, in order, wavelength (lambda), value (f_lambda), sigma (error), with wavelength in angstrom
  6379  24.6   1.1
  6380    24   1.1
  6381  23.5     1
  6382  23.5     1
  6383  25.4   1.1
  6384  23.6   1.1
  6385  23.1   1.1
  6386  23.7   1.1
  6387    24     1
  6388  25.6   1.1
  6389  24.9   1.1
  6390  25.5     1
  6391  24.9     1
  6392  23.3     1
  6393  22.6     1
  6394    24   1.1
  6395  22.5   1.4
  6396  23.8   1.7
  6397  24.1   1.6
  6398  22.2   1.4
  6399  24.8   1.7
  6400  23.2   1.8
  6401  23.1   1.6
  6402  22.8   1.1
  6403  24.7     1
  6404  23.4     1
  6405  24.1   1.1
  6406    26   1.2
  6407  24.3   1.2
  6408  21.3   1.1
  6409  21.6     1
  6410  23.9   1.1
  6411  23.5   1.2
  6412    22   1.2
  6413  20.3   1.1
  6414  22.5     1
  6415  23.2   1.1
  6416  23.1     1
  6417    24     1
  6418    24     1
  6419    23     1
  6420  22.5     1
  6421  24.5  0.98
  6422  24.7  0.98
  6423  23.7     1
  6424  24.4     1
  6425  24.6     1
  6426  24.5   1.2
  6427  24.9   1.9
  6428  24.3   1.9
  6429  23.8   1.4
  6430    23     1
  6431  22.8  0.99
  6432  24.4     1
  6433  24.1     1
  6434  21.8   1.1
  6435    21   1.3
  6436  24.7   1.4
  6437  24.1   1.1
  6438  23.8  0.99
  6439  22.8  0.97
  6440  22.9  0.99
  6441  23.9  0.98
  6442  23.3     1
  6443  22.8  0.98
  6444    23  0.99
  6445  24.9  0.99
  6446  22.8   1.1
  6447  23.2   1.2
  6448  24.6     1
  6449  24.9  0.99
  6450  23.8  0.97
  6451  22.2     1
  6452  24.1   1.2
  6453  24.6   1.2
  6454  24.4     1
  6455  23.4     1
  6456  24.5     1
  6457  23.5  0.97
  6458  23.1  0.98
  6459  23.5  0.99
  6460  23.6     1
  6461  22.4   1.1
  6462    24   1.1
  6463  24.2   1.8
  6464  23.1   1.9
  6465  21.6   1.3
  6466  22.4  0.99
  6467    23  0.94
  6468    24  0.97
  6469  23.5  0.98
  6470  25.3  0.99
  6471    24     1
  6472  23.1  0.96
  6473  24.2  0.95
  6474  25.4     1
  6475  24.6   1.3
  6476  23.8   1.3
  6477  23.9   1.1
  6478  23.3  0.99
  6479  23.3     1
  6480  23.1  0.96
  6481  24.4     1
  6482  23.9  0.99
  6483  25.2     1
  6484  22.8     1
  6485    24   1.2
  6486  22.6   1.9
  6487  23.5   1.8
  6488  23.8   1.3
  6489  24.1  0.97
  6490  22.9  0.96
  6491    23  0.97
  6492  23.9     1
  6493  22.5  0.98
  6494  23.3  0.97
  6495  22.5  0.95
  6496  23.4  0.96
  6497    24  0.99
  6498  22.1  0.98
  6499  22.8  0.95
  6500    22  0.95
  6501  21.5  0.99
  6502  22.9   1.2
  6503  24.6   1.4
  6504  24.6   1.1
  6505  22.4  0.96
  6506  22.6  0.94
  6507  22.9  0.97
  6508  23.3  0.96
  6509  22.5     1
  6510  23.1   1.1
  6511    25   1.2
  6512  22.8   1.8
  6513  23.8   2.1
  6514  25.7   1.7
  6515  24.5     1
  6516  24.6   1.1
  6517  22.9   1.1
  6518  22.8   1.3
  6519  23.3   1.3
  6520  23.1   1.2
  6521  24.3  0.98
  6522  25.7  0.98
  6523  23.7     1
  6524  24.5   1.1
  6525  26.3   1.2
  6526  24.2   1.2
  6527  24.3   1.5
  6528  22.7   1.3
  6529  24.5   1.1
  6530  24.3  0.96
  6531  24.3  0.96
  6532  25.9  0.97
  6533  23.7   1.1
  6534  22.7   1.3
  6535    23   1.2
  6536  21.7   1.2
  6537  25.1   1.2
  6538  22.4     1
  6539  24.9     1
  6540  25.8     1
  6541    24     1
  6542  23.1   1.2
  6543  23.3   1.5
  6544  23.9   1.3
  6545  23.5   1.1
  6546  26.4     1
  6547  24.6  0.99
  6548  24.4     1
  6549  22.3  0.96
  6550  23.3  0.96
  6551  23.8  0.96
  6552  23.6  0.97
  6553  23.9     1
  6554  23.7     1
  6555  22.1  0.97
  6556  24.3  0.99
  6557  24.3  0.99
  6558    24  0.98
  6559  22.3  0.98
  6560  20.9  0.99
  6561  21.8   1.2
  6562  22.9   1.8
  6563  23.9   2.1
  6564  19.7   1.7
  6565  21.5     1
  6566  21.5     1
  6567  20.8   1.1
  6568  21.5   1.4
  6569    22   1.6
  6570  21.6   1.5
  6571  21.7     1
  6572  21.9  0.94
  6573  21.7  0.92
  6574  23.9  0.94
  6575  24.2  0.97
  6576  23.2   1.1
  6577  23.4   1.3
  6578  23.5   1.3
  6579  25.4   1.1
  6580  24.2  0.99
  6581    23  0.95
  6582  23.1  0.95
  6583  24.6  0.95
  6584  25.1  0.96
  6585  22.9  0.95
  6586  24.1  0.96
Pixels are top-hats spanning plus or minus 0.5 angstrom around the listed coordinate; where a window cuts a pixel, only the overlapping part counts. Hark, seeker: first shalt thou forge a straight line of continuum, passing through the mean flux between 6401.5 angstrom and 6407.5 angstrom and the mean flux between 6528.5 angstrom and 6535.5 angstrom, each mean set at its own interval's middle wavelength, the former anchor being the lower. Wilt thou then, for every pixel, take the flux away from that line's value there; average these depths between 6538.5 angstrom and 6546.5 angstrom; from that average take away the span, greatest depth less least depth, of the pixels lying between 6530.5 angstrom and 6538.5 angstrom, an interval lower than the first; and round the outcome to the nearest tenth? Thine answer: -4.5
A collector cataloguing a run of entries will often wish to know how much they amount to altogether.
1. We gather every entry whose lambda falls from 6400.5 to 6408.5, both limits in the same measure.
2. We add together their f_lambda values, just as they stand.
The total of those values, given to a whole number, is 190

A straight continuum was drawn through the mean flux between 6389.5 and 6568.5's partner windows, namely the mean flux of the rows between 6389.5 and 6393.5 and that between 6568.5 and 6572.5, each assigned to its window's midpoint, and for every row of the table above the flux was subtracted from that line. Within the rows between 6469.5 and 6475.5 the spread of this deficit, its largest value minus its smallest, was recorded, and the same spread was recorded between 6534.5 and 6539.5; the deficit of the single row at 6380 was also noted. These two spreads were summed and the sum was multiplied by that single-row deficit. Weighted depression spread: 1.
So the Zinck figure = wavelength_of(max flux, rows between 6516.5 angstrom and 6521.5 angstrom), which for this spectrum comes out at 6521 angstrom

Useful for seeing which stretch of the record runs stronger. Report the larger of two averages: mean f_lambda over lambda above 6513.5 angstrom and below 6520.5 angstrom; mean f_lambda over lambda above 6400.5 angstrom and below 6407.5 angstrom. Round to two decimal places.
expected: 24.06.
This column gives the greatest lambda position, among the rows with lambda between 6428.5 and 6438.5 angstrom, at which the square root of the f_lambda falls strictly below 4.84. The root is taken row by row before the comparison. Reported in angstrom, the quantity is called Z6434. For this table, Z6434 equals 6435 angstrom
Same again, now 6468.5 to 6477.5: 6472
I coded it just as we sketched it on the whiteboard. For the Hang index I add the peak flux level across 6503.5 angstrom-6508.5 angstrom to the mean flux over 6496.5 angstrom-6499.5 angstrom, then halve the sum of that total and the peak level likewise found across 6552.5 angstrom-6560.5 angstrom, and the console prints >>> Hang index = 35.9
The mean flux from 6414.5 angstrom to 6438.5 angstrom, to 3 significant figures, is 23.7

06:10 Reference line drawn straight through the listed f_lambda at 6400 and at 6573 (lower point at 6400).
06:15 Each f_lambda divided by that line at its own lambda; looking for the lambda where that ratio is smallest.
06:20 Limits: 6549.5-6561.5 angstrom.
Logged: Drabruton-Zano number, 6560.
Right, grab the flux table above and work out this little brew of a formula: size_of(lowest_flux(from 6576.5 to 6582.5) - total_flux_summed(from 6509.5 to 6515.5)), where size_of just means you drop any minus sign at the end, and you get 122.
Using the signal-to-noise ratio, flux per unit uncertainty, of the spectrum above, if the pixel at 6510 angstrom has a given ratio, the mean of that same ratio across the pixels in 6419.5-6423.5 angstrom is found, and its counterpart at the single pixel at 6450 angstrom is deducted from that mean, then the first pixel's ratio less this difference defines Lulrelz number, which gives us 21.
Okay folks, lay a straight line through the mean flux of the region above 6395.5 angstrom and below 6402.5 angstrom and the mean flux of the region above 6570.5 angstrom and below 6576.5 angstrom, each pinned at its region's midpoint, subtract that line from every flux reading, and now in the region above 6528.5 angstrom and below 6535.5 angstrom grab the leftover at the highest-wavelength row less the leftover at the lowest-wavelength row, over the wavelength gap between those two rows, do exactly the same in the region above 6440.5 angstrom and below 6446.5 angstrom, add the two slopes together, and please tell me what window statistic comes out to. -0.5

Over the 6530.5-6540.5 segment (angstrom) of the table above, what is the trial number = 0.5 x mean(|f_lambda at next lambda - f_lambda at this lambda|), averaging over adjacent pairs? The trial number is 0.88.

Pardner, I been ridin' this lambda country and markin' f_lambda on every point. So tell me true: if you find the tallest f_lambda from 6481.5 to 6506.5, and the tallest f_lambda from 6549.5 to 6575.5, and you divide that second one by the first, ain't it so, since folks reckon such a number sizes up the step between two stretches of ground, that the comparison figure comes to 0.96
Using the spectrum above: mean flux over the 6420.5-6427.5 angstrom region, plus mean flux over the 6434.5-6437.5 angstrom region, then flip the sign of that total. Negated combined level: -47.7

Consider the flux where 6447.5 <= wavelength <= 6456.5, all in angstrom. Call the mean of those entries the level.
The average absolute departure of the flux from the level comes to 0.61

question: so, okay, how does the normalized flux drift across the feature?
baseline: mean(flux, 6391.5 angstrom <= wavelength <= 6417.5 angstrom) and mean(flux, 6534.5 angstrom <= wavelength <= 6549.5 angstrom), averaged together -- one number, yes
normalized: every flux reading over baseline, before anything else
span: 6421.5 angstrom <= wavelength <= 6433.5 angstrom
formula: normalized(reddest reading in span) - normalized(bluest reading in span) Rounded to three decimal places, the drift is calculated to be -0.025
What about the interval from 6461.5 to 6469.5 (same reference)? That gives -0.021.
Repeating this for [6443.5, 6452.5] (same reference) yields 0.047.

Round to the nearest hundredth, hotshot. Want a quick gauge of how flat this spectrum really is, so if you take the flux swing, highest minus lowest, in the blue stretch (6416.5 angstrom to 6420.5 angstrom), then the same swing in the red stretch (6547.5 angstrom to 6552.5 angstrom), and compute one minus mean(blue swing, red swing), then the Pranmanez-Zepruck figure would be -0.80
